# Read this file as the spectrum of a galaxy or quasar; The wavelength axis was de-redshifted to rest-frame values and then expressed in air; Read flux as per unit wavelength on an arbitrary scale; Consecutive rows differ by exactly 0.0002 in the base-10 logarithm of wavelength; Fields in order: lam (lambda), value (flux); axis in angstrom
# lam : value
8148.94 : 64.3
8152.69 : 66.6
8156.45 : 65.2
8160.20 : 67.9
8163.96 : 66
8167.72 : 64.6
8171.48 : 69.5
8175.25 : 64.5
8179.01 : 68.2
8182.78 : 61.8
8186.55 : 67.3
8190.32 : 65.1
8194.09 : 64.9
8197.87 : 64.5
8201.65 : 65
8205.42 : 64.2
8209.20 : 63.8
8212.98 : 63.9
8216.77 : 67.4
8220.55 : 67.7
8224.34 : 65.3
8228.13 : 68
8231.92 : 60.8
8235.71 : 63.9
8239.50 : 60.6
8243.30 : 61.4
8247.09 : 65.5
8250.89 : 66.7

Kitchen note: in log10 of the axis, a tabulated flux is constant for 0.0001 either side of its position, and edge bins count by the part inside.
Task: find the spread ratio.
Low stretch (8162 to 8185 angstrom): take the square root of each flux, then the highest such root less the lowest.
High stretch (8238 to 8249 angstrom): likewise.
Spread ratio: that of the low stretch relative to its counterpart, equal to 1.5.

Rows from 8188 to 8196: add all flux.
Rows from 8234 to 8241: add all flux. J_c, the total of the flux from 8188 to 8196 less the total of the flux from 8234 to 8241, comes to 5.5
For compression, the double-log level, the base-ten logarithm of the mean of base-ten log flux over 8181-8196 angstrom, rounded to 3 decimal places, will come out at 0.258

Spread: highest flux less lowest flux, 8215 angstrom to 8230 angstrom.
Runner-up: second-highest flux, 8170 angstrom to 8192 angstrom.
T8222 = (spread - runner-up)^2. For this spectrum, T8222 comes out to 4290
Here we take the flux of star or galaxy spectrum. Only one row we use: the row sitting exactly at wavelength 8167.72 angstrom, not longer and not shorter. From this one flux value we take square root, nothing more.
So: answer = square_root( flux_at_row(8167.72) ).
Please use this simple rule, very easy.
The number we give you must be 8.04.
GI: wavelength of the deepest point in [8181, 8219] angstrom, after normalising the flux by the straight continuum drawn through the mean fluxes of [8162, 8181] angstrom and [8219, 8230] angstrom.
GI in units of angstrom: 8182.78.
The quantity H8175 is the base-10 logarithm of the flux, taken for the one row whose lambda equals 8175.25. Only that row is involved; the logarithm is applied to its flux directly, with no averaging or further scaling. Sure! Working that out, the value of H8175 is 1.810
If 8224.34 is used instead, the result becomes 1.815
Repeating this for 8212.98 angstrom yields 1.806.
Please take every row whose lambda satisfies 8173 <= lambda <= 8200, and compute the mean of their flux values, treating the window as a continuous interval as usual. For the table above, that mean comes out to 65.2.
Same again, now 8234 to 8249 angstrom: 62.9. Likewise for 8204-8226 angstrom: 65.4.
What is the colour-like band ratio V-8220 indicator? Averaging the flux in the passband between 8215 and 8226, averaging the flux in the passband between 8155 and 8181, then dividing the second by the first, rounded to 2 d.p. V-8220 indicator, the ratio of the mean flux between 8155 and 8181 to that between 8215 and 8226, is 1.00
